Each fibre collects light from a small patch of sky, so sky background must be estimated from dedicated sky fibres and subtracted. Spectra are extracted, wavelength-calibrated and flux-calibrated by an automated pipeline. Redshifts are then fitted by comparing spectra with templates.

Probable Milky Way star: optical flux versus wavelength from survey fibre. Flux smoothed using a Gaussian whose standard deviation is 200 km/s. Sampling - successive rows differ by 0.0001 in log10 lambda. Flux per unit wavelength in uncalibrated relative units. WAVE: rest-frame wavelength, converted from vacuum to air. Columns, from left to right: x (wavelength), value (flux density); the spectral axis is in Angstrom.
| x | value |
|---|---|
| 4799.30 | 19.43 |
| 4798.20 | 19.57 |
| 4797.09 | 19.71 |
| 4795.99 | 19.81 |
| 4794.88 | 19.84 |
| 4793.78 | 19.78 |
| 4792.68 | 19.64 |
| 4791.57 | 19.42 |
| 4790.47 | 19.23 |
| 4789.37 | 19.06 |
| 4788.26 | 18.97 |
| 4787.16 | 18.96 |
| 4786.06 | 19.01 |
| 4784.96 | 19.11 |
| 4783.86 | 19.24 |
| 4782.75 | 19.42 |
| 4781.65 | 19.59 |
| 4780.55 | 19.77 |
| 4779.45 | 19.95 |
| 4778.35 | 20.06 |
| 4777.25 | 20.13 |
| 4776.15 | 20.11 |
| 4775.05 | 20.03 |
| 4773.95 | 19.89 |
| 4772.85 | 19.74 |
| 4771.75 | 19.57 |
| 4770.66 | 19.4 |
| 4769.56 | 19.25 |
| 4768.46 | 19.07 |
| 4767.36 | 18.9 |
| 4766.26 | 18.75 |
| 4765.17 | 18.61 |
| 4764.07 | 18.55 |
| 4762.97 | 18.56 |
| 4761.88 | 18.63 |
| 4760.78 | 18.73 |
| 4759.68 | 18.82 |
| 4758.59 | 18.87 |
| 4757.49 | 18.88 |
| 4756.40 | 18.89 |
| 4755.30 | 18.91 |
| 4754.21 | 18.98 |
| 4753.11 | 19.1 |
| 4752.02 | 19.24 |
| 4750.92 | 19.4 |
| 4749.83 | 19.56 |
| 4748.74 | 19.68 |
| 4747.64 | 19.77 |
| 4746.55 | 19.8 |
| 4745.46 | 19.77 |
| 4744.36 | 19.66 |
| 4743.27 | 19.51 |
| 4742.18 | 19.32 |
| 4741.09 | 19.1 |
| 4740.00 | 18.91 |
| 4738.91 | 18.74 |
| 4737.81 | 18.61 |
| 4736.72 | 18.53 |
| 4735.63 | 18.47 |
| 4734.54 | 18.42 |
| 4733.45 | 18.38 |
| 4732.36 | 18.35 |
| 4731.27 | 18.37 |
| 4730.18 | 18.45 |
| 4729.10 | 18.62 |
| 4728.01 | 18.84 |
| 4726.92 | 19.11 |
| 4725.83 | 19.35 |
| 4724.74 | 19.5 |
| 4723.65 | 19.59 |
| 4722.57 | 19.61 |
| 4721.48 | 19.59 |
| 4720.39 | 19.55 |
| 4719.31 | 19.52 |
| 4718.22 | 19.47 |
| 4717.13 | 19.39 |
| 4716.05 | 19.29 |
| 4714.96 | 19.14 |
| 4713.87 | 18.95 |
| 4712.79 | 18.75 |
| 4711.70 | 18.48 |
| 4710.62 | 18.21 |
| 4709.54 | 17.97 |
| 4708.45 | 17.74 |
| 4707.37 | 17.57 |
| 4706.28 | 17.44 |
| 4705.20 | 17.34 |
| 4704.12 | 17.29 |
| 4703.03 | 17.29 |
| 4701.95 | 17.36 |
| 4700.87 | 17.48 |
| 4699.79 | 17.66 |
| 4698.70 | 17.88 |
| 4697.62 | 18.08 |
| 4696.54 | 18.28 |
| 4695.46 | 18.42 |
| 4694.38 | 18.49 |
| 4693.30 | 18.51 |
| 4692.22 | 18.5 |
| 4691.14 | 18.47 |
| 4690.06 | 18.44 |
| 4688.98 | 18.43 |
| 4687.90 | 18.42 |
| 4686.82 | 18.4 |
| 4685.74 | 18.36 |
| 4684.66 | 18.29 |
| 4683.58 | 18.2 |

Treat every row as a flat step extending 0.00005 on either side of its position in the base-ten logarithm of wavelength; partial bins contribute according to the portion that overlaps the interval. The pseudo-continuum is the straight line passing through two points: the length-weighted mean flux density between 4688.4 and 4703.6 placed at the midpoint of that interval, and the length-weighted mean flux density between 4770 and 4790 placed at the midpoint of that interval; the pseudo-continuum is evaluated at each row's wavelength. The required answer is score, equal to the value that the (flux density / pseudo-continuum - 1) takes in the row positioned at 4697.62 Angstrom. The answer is 0.00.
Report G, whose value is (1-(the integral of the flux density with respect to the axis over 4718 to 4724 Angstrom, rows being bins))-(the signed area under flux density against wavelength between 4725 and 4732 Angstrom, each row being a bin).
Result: -248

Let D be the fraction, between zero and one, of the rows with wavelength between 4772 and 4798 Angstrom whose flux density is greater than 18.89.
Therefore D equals 1.0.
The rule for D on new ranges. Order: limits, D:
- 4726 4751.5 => 0.5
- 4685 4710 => 0.0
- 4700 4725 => 0.5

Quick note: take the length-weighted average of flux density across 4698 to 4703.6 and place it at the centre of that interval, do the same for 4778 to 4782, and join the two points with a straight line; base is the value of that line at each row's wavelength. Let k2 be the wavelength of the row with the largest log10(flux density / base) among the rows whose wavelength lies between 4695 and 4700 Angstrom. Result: 4695.46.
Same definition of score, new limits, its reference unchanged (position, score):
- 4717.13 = 0.05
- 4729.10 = 0.00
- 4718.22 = 0.05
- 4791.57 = -0.02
